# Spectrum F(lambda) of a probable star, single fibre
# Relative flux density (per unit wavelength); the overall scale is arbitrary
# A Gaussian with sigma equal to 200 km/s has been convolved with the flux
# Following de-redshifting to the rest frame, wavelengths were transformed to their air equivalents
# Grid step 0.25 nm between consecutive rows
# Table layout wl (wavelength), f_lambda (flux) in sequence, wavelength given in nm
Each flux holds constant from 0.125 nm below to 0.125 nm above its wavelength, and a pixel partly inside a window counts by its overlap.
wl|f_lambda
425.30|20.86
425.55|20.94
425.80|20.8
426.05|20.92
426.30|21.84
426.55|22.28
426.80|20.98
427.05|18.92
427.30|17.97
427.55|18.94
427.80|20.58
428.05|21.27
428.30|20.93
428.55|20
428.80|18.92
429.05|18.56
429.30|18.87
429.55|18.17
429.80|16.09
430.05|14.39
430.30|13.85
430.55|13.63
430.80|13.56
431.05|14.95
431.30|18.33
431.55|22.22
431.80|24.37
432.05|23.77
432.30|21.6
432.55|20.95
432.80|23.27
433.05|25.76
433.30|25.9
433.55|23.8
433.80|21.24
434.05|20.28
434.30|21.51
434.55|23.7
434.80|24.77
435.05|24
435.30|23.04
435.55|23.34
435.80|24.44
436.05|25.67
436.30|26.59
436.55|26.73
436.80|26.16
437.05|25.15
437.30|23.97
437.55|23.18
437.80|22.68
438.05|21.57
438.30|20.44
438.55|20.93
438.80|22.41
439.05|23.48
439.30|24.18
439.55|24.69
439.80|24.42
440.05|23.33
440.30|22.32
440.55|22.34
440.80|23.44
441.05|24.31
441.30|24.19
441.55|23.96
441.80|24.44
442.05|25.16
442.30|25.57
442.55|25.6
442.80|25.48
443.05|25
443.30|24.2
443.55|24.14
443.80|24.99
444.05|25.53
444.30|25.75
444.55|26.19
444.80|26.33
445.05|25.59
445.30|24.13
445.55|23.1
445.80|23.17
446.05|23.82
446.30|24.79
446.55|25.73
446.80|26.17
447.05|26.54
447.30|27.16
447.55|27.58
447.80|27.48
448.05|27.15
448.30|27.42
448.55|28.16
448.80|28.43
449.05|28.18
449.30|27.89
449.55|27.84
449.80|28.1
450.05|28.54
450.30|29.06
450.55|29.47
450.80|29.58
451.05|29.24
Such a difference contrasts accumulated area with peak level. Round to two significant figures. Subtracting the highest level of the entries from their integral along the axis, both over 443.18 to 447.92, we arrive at 93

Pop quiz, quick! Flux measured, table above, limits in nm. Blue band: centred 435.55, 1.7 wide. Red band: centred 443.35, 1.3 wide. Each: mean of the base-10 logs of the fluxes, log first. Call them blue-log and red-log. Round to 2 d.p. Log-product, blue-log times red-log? 1.94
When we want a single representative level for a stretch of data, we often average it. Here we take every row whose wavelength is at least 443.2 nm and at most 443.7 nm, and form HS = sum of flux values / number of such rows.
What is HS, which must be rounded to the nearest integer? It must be 24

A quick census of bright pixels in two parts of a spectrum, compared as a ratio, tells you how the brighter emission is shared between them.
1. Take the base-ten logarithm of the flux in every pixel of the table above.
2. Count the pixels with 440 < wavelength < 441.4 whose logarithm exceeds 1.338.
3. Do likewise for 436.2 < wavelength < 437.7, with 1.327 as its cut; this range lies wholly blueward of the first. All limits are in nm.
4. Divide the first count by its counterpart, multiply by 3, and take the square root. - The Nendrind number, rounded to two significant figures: 1.7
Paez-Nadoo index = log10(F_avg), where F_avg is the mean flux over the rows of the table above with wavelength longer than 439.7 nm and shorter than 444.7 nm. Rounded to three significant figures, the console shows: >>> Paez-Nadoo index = 1.39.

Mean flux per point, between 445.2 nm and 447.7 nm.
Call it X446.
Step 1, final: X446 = 25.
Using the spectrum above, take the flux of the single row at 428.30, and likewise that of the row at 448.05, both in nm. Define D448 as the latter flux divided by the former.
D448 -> 1.30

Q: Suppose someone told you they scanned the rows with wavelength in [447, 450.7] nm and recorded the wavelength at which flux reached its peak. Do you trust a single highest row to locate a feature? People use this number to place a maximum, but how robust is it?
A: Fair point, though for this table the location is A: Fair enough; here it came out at 450.55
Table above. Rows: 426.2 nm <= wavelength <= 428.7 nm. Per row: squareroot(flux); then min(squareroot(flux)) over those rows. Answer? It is 4.24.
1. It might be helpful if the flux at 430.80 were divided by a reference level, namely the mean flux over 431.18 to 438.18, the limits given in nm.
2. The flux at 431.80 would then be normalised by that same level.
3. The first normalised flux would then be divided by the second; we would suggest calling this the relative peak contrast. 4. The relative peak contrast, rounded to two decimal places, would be 0.56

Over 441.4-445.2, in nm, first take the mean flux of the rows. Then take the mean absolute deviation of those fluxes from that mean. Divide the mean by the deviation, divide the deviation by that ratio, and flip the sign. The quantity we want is -0.01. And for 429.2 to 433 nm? -0.61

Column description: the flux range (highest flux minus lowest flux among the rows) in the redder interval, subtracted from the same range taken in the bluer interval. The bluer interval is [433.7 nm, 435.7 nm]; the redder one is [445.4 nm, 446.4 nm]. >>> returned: 2.8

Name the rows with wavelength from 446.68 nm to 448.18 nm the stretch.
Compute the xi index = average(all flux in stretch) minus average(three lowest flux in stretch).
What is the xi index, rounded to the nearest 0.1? 0.4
